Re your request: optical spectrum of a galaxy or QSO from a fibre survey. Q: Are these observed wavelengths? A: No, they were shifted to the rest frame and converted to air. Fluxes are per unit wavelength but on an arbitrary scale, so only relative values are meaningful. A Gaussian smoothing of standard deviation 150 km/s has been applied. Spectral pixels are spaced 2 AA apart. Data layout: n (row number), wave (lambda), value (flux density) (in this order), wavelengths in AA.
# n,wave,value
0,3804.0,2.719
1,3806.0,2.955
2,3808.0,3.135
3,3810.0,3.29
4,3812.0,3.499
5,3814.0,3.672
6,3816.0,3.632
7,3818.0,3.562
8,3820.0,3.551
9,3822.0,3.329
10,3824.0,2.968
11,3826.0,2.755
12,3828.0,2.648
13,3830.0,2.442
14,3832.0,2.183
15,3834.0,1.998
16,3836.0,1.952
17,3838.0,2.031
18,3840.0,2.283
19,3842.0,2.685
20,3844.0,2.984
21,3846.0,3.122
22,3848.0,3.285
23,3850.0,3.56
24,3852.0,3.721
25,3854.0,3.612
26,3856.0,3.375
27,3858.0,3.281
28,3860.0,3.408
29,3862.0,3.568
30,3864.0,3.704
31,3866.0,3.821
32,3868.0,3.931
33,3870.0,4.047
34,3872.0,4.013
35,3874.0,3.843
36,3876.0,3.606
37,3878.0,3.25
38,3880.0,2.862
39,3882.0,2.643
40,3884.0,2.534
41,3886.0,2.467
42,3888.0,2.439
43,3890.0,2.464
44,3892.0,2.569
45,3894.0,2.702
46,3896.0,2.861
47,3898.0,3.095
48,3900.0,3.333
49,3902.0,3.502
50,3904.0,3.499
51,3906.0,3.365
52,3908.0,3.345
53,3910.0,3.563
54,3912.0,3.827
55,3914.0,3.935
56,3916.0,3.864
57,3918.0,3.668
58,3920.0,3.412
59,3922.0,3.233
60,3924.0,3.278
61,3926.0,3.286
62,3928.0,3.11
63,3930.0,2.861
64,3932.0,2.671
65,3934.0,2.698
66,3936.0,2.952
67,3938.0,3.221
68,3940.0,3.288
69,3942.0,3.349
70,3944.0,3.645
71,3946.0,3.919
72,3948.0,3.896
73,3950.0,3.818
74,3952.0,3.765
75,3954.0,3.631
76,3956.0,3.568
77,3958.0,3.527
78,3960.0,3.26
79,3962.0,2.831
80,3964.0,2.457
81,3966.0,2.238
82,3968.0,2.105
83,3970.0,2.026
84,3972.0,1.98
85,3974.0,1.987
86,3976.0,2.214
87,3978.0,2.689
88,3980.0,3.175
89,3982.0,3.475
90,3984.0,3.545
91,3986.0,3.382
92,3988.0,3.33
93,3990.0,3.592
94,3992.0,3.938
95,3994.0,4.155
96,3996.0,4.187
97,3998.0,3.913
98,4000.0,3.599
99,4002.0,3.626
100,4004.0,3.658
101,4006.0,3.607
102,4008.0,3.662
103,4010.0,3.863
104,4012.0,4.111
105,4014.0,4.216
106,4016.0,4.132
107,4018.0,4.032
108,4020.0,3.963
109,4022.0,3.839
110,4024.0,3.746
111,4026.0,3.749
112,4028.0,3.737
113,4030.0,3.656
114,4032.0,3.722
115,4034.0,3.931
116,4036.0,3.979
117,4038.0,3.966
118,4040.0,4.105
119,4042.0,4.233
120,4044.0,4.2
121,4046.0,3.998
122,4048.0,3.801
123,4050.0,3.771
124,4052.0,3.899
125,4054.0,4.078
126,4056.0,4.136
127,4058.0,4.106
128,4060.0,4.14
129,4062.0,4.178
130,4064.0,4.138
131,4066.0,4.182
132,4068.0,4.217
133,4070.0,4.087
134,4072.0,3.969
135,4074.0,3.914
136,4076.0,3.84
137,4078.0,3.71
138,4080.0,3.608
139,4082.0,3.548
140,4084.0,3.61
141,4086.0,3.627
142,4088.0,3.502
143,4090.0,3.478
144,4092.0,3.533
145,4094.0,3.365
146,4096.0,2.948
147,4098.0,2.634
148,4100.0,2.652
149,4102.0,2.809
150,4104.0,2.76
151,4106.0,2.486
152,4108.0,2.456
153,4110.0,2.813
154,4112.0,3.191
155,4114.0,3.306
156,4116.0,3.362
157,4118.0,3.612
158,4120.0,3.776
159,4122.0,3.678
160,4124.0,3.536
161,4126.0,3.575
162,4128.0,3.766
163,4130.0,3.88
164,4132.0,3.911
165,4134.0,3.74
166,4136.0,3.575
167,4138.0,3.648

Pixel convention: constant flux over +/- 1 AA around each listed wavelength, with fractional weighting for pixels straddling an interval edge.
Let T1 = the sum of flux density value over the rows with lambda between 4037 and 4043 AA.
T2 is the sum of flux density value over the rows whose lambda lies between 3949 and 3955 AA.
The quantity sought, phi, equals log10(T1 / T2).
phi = 0.04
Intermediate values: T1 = 12.3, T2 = 11.2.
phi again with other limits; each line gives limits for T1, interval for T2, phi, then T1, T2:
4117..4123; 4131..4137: -0.01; 11.1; 11.2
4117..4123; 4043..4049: -0.04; 11.1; 12.0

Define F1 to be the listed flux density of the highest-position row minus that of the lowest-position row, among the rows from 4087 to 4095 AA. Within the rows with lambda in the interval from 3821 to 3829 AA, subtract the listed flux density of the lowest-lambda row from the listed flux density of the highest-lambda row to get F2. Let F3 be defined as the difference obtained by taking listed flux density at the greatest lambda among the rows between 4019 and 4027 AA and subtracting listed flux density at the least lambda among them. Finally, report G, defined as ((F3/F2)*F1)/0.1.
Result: 0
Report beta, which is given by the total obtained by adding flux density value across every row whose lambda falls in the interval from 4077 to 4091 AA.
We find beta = 25.1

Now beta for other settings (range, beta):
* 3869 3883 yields 24.3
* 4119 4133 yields 26.1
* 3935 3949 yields 24.3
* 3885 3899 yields 18.6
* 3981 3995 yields 25.4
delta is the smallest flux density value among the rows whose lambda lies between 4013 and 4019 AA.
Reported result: 4.032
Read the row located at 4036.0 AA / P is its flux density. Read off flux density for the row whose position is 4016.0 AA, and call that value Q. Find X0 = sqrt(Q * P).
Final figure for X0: 4.1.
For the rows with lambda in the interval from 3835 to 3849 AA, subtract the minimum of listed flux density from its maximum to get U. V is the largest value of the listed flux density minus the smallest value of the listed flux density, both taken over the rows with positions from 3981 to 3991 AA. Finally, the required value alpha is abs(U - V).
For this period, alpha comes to 1.07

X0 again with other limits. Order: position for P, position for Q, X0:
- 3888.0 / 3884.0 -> 2.5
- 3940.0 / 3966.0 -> 2.7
